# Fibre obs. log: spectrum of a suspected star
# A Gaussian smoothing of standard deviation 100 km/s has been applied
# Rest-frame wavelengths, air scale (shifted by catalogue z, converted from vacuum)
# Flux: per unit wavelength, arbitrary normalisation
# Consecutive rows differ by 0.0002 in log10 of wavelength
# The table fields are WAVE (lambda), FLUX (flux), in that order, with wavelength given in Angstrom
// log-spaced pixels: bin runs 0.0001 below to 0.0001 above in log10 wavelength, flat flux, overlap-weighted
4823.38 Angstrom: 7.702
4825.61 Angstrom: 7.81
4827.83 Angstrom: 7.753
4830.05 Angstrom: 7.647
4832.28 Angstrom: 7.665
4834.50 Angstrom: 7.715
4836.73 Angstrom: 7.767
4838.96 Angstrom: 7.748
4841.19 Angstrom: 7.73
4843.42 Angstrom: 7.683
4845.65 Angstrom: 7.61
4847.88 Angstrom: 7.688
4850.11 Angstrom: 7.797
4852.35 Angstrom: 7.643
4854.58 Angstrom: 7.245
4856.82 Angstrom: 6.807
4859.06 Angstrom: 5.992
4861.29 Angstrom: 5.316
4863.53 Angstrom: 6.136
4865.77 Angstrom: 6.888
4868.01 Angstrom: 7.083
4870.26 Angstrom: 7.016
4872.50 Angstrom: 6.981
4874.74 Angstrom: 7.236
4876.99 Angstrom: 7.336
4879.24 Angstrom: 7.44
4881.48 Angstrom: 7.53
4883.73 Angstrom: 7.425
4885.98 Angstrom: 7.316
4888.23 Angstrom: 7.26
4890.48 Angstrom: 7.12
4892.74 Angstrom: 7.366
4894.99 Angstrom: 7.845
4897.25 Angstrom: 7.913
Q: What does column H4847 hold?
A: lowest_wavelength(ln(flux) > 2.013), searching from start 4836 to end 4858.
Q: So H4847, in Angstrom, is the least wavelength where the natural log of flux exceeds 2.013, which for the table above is 4836.73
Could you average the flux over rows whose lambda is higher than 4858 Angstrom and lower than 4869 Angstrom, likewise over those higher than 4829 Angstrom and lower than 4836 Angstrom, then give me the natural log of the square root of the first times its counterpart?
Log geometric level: 1.94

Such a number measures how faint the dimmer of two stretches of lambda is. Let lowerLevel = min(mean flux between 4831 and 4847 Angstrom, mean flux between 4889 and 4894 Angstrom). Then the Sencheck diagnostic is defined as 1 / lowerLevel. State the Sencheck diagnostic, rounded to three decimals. 0.138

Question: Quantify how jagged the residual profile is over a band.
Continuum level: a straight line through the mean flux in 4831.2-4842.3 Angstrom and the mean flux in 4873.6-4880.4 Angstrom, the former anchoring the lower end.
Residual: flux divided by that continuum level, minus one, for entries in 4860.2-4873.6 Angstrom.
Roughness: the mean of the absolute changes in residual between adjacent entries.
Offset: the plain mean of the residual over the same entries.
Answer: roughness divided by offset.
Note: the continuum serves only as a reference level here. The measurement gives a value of -0.4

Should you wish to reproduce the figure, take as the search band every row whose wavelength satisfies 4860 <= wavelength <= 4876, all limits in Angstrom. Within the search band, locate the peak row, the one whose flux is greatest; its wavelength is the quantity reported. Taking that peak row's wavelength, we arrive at 4874.74 Angstrom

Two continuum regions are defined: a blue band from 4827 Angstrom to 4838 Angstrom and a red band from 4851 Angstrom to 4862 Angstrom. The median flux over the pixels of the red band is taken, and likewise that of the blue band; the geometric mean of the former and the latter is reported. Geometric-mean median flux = 7.25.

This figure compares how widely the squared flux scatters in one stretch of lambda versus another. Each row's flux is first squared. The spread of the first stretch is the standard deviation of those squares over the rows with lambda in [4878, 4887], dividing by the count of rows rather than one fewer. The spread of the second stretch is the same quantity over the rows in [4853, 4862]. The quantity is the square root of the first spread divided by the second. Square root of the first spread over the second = 0.3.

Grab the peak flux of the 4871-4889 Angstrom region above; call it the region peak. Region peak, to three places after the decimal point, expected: 7.530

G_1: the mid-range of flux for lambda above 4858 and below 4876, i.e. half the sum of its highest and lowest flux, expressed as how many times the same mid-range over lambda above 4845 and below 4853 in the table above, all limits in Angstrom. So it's 0.81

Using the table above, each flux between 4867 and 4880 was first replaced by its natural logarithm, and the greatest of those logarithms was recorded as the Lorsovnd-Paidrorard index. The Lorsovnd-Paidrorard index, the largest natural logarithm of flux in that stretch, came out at 2.007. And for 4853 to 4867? 1.980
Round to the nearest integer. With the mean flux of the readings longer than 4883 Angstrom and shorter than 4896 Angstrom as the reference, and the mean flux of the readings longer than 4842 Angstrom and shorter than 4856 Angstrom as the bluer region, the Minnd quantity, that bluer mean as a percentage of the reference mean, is 103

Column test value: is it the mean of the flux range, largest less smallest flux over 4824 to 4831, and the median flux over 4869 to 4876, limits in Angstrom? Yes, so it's 3.59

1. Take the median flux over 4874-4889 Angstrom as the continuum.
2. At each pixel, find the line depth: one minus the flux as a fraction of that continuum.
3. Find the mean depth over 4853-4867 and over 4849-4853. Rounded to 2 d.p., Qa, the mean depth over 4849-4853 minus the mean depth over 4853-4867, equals -0.18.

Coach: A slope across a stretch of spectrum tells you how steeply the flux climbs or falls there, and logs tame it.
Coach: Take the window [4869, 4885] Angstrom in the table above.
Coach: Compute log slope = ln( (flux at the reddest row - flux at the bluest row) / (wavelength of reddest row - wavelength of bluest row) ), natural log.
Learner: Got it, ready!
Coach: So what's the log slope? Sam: -3.5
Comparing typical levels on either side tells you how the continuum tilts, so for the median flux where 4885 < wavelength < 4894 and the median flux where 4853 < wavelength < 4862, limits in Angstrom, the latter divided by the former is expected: 0.88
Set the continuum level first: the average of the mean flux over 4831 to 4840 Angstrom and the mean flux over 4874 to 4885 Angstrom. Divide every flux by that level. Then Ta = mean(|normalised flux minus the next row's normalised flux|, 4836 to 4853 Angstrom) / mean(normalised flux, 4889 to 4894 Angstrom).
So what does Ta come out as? 0.010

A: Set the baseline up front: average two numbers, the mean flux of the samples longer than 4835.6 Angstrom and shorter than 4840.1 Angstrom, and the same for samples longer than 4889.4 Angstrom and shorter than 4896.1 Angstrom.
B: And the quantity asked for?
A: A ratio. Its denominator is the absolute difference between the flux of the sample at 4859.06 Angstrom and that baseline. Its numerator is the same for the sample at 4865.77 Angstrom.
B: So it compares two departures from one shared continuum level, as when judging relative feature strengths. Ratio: 0.44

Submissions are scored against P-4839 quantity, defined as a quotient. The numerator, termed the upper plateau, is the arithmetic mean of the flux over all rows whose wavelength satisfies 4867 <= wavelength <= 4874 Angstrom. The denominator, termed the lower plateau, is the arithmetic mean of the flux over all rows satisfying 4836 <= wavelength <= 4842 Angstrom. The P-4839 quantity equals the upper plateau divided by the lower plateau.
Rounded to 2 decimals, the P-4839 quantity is 0.91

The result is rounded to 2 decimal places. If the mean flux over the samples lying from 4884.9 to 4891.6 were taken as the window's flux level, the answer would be 7.23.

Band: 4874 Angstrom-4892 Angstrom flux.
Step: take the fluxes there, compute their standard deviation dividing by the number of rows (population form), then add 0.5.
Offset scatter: 0.62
